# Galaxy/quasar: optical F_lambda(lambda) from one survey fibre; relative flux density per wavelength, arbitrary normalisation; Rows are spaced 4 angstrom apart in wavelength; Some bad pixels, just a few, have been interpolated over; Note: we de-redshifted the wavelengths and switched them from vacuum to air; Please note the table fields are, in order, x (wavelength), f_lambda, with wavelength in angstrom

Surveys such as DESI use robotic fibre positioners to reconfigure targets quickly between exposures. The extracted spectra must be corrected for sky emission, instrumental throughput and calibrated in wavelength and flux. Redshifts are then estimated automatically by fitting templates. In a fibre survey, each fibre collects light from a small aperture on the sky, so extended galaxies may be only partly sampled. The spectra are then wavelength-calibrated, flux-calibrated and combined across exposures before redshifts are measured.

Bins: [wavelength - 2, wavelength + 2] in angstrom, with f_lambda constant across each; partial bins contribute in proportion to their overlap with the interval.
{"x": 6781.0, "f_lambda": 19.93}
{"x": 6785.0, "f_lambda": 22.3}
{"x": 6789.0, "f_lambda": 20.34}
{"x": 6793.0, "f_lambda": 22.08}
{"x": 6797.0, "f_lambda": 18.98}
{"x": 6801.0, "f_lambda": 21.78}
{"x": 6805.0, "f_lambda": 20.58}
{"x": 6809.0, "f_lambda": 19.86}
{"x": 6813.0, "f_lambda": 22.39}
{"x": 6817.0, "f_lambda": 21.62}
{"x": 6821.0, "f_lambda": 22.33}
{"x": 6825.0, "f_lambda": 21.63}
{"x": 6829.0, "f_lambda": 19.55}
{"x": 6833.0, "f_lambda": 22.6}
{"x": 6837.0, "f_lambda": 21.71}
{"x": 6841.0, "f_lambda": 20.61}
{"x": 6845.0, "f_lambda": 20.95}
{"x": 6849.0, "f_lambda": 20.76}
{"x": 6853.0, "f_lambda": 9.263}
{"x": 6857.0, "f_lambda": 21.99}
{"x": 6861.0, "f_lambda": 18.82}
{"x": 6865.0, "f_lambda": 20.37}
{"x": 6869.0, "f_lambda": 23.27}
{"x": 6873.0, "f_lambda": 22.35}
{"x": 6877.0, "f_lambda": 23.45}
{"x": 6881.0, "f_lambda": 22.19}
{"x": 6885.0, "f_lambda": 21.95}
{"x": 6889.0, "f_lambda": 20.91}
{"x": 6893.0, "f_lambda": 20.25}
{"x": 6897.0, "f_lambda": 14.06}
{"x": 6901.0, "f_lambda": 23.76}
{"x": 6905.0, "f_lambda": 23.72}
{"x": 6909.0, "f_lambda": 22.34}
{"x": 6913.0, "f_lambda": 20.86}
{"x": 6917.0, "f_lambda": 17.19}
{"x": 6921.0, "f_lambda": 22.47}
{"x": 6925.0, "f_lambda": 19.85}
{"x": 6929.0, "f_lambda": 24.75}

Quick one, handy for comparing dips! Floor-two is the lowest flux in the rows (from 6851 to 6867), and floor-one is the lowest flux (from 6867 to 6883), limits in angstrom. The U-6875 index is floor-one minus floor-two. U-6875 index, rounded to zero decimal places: 13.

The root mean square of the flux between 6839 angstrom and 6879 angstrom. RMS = 20.6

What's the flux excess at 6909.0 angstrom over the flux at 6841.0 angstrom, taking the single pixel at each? 2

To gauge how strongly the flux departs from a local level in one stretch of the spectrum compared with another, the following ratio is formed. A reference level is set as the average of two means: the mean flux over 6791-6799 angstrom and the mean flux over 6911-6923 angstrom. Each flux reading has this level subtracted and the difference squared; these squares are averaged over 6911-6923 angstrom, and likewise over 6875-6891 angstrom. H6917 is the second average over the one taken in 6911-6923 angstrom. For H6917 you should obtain 0.81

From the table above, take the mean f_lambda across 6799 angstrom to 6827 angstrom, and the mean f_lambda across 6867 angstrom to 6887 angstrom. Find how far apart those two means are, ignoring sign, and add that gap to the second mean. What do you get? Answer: 23.8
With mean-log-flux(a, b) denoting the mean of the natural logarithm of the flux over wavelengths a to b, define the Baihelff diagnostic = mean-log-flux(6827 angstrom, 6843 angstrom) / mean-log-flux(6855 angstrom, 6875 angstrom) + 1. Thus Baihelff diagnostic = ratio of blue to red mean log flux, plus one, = 2.00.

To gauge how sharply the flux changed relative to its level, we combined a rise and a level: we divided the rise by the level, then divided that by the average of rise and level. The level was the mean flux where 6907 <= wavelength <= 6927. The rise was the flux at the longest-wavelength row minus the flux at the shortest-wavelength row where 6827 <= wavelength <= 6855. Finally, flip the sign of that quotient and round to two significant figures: 0.098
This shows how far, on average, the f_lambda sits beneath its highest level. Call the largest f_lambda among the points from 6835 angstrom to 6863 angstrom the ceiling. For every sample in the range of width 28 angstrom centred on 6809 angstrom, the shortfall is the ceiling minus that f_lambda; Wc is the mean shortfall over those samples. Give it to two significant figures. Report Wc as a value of 0.91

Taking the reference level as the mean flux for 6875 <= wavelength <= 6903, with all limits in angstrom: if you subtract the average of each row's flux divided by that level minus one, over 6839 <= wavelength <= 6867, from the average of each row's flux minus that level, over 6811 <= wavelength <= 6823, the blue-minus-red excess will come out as 1.27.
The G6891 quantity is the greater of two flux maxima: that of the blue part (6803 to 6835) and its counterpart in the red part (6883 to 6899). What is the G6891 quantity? 22.6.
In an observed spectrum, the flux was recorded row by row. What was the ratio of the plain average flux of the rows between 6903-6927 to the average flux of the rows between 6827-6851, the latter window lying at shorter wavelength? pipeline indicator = 1.00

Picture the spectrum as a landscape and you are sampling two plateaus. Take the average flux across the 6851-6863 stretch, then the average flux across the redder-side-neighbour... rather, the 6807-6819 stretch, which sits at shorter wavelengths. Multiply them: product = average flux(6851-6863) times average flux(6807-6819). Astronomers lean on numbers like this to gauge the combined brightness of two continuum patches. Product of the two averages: 355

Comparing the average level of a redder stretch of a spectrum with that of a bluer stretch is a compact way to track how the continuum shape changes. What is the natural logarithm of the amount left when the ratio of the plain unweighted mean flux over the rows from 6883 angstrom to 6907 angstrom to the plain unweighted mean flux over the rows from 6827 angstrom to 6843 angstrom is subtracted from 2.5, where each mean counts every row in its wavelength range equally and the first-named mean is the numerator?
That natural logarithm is 0.416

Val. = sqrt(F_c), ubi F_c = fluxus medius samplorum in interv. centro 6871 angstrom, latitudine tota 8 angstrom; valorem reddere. 4.78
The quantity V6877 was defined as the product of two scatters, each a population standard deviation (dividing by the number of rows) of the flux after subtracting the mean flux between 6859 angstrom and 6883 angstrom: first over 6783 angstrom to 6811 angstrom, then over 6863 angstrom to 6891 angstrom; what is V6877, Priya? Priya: 1.2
